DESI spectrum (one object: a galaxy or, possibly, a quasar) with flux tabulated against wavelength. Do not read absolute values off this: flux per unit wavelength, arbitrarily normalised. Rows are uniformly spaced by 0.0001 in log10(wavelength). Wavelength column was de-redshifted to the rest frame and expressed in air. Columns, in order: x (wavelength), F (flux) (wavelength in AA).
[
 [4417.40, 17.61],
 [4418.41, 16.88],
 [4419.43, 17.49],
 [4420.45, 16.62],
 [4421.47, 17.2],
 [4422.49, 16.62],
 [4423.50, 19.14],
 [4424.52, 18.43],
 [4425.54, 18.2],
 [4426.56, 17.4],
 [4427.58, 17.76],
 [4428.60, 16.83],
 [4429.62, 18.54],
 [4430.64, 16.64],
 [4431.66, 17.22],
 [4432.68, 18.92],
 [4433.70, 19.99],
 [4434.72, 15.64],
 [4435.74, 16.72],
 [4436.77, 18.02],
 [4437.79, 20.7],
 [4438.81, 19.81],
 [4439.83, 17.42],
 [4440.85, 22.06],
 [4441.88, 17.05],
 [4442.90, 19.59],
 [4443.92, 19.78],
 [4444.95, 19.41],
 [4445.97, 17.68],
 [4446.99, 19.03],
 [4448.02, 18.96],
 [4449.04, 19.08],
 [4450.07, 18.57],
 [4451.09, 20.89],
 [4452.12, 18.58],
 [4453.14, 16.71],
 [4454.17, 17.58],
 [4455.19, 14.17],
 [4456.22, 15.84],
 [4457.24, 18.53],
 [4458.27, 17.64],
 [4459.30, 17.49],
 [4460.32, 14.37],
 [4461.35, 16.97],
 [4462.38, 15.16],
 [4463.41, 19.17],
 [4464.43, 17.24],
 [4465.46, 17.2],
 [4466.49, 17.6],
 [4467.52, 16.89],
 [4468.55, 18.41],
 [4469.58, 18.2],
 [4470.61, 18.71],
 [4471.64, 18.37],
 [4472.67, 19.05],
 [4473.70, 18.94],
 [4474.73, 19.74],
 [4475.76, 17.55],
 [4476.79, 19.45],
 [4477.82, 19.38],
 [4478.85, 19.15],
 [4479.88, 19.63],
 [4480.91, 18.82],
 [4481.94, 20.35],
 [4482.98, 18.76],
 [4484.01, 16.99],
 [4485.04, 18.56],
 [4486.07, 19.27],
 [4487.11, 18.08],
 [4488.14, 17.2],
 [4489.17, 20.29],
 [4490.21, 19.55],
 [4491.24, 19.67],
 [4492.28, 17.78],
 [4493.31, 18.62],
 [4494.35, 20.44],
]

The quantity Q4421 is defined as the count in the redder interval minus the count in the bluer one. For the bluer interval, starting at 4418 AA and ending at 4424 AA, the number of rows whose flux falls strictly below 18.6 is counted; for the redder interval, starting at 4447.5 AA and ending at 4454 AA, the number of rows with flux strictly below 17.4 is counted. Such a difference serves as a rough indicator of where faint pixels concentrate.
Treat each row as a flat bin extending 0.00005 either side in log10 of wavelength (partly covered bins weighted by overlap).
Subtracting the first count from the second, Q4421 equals -4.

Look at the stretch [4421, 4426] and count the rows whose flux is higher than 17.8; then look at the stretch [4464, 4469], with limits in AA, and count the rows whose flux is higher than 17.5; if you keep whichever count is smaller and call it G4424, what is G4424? 2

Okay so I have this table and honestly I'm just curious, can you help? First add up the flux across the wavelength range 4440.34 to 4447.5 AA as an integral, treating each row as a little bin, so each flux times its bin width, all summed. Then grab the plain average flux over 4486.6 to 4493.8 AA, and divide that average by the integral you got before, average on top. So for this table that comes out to 0.136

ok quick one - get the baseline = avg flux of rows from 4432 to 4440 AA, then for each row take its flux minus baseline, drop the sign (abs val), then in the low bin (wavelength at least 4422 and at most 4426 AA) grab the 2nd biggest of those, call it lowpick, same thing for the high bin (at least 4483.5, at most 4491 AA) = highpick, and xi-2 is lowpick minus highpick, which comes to -0.7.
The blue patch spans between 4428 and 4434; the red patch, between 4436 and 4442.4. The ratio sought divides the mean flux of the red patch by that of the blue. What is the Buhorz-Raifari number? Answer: 1.06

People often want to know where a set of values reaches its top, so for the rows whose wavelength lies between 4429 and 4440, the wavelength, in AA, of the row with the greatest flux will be 4437.79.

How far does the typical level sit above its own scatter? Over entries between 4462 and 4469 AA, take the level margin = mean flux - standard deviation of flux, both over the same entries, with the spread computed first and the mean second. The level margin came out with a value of 16.2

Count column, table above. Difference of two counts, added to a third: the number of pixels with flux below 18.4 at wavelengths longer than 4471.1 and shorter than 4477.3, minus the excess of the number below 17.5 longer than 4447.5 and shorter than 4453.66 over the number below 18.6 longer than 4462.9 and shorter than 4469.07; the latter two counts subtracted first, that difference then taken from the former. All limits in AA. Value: 6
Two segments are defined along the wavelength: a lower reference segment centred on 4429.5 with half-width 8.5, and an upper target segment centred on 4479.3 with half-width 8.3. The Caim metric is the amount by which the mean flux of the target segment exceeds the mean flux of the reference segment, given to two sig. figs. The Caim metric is 1.0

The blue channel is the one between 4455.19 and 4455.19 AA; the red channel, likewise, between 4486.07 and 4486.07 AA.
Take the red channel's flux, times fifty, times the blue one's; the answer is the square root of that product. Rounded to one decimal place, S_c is 116.8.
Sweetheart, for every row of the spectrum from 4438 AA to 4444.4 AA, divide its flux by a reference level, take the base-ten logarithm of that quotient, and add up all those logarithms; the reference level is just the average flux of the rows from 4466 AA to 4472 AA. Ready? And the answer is 0.17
